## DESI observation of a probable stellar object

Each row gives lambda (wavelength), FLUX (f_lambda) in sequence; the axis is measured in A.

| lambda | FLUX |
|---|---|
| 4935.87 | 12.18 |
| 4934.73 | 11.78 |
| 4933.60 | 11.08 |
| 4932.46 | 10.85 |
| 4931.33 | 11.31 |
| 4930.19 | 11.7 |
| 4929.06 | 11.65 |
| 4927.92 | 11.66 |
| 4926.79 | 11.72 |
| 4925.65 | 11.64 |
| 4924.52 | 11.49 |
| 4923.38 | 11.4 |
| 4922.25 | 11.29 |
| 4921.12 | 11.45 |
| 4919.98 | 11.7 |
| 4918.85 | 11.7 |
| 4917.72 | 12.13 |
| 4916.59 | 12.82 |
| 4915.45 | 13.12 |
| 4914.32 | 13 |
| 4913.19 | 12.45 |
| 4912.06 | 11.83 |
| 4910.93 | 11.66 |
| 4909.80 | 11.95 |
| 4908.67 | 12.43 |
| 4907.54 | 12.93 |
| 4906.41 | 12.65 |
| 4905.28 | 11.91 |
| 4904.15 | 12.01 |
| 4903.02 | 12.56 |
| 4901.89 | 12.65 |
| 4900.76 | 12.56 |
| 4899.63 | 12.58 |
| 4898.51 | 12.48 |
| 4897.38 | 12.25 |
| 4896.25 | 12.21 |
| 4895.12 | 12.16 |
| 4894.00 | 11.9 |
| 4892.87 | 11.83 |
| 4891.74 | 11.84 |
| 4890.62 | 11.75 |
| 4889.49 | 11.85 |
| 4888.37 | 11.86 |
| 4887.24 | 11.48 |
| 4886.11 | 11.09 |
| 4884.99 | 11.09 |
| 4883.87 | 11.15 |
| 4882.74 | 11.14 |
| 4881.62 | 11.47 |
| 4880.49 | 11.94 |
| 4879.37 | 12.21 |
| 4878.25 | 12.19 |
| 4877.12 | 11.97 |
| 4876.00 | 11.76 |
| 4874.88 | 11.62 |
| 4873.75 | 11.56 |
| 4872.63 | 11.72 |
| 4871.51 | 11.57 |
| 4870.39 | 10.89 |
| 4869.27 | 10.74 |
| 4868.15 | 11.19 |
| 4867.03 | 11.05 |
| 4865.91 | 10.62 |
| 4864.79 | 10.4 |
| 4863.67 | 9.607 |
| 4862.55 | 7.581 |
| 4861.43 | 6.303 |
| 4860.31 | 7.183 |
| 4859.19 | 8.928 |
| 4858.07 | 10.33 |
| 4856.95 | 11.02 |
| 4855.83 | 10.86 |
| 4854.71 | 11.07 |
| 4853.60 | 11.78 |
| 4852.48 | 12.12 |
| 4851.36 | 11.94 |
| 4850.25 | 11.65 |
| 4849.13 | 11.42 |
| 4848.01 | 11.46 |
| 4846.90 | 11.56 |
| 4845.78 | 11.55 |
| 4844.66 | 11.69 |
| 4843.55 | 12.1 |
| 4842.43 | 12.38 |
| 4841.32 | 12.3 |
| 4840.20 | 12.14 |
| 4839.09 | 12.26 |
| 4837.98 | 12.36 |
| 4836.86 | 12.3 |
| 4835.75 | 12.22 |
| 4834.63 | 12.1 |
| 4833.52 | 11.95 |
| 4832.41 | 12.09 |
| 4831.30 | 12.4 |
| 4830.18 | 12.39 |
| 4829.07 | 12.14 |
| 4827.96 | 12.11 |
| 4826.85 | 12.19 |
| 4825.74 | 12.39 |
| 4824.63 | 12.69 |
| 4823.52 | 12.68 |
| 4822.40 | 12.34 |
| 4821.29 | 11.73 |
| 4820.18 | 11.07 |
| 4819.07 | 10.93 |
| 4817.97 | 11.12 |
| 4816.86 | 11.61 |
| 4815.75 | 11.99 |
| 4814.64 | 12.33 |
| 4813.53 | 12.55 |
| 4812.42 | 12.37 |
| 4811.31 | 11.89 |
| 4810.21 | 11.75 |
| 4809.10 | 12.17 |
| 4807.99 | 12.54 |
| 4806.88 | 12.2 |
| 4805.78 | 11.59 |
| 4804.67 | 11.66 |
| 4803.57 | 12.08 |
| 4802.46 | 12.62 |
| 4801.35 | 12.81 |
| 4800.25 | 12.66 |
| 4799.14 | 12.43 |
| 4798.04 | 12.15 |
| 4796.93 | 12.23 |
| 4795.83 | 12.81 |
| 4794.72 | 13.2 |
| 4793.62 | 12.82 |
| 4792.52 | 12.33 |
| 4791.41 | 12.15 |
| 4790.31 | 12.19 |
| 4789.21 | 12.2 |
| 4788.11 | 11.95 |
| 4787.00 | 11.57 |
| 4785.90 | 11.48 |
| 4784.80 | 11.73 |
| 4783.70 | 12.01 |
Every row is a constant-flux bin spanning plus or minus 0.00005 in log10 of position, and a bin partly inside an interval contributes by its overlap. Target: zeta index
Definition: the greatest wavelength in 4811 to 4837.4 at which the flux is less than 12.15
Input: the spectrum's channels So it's 4834.63 A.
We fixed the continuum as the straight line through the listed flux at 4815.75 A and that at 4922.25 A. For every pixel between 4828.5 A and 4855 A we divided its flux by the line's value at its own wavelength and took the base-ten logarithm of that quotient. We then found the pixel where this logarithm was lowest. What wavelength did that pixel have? 4854.71 A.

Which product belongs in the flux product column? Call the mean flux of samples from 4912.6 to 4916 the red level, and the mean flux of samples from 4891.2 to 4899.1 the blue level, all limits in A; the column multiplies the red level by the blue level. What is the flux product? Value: 156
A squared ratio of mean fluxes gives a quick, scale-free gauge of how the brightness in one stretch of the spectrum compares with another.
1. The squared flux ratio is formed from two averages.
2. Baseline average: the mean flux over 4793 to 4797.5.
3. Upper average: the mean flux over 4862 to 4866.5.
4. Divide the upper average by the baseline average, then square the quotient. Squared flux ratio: 0.56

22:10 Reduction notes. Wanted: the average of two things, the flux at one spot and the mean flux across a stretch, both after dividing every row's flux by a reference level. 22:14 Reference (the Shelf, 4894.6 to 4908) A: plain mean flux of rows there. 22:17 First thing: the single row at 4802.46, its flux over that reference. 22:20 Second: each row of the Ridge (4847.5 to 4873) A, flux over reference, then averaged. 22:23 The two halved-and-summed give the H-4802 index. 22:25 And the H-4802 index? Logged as 0.93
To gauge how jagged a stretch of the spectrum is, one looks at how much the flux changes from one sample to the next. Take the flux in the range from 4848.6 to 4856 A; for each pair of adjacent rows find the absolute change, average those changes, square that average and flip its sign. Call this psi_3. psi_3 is -0.11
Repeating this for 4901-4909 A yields -0.14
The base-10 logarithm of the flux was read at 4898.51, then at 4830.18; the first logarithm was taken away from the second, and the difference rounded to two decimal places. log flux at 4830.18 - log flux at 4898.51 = 0.00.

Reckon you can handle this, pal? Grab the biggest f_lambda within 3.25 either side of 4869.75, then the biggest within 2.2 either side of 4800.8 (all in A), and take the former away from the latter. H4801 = 1.09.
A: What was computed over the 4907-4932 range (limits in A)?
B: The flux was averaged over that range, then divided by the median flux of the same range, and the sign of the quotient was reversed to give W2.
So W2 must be -1.02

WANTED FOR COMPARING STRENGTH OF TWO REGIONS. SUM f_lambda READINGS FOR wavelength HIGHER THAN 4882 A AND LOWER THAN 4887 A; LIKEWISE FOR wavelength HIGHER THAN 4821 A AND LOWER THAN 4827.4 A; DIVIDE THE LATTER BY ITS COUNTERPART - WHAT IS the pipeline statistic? 1.7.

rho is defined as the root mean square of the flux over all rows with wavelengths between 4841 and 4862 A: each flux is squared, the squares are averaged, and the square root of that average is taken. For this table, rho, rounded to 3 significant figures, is 11.1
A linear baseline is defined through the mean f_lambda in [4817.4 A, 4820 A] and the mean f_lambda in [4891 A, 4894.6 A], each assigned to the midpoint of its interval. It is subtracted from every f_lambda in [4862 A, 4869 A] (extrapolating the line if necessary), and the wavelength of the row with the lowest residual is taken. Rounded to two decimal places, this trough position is 4862.55 A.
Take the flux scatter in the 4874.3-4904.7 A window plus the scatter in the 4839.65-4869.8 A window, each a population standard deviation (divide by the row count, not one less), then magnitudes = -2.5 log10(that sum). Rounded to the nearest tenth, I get -0.8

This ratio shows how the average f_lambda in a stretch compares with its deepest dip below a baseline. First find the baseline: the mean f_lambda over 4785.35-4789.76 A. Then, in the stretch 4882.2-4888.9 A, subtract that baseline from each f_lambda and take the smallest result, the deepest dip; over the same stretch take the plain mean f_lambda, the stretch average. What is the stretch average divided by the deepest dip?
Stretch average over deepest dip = -16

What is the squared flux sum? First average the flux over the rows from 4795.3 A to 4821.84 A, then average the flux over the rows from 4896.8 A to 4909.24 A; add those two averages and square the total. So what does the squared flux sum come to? 601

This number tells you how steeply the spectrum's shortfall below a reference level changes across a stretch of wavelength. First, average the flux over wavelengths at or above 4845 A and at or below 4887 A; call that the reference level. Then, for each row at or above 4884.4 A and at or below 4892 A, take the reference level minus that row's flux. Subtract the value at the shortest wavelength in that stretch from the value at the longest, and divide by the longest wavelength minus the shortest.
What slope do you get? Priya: -0.11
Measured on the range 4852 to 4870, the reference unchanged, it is 0.08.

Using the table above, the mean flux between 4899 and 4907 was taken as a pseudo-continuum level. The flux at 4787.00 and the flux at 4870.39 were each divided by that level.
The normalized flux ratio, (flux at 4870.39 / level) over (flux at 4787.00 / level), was 0.94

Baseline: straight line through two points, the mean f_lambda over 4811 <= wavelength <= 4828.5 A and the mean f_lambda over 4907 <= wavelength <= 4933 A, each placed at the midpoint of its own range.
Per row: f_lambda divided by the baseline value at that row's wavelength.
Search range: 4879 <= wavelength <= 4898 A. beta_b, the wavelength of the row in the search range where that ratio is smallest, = 4884.99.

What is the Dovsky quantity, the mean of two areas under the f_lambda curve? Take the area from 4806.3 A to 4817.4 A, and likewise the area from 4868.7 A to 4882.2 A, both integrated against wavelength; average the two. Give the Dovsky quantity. 146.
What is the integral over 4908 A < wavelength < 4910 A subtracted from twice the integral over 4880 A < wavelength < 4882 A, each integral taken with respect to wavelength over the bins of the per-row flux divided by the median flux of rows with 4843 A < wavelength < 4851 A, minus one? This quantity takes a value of -0.07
